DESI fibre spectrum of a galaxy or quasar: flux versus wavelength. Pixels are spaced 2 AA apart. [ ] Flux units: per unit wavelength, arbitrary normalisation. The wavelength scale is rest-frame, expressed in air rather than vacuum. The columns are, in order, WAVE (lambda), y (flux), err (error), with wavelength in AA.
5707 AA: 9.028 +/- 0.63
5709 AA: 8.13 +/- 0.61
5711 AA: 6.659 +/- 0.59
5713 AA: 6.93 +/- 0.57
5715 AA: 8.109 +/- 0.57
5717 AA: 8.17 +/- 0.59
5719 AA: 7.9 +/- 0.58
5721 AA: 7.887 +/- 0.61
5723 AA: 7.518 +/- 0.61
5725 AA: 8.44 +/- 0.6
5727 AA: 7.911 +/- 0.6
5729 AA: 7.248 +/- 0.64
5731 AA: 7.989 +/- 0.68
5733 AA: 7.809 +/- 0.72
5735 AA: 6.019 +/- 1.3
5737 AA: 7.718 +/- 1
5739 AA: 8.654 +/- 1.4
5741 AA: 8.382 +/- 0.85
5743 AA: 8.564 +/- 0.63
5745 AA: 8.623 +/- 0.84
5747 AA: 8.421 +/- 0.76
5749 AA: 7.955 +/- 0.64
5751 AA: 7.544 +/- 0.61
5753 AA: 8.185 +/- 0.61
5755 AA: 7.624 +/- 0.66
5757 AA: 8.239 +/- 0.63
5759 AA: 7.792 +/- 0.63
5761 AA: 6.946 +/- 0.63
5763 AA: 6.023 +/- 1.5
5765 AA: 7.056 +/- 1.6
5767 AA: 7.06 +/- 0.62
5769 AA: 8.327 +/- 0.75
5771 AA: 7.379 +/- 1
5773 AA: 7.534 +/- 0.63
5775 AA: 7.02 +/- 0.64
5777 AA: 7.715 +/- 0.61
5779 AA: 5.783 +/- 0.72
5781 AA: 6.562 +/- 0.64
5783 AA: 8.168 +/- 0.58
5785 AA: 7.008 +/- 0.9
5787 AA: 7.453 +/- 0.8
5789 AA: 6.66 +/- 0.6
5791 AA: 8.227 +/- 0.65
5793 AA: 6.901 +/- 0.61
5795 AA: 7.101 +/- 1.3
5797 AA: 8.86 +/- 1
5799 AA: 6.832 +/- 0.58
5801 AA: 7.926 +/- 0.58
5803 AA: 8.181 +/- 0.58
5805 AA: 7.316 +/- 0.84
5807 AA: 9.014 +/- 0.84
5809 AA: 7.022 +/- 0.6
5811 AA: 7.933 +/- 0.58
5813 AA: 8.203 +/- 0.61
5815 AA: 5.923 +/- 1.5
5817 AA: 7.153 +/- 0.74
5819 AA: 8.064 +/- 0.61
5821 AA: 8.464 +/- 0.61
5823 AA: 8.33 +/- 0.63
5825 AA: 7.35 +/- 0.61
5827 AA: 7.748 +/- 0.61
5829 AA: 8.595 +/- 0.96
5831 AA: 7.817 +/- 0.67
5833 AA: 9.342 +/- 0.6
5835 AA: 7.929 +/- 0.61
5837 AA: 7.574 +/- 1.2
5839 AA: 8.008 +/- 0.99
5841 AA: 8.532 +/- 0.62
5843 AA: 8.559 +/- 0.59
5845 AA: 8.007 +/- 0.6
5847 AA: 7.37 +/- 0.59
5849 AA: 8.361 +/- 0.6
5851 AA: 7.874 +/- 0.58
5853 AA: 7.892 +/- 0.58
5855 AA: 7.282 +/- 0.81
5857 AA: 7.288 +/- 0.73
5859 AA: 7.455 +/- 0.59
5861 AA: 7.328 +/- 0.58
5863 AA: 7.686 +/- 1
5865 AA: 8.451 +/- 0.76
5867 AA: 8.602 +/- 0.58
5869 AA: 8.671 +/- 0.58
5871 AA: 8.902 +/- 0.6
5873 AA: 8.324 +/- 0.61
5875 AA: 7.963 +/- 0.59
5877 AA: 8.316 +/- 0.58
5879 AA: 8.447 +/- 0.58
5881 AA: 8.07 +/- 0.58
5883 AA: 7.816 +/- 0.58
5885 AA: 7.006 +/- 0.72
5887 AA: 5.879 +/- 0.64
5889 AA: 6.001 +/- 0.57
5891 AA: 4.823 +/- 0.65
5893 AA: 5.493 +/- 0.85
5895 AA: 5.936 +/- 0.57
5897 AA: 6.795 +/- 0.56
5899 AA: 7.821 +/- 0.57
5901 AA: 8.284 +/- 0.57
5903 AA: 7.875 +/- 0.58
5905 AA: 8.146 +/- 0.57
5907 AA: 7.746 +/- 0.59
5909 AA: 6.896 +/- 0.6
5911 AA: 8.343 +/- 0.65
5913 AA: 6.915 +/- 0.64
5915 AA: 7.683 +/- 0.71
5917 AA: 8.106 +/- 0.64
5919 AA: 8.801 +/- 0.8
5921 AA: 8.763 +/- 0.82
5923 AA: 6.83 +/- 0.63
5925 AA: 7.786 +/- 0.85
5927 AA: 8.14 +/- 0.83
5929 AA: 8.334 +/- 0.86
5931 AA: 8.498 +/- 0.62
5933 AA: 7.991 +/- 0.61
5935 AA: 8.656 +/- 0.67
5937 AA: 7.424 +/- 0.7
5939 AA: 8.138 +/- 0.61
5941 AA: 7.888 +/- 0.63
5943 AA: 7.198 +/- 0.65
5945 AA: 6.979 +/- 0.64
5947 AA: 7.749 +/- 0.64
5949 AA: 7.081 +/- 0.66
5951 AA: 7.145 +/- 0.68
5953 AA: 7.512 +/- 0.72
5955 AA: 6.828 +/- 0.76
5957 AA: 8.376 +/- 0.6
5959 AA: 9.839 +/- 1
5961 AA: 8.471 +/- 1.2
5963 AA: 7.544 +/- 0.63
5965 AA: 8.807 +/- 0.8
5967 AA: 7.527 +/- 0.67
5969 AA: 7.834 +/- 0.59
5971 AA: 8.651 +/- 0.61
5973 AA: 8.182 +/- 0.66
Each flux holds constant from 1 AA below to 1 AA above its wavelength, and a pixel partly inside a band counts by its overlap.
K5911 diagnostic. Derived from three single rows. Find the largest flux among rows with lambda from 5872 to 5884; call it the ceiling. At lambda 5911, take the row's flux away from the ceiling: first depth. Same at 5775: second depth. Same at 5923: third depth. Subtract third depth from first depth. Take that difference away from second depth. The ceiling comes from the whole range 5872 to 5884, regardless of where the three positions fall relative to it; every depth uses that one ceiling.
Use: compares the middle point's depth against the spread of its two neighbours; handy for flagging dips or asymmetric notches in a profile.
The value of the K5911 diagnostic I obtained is 2.9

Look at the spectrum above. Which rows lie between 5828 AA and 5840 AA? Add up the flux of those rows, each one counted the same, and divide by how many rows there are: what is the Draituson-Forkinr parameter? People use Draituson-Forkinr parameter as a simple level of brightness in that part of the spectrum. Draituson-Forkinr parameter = 8.21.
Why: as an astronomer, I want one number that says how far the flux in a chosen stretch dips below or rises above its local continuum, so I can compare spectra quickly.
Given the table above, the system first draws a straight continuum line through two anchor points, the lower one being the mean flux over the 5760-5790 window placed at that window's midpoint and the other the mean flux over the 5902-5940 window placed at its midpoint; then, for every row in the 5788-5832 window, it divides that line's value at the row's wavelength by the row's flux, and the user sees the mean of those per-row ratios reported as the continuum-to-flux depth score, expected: 0.96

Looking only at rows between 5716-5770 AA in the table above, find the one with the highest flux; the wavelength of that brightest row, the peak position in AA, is 5739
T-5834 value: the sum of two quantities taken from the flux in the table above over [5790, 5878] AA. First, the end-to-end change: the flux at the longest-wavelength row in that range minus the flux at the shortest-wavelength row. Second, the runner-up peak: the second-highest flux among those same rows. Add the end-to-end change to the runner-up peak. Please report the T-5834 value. 9.1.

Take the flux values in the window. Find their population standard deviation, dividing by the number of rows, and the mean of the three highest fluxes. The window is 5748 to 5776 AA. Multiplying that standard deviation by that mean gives 4.99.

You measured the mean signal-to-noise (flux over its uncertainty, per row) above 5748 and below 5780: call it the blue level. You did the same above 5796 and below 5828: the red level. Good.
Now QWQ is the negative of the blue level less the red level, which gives 1.1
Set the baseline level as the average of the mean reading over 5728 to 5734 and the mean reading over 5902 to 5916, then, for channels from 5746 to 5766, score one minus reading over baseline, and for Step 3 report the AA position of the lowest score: 5747 AA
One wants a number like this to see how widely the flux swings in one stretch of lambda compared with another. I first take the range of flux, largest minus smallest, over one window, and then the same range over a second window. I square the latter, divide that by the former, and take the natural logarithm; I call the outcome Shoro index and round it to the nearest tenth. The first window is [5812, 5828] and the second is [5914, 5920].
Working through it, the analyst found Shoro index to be -0.7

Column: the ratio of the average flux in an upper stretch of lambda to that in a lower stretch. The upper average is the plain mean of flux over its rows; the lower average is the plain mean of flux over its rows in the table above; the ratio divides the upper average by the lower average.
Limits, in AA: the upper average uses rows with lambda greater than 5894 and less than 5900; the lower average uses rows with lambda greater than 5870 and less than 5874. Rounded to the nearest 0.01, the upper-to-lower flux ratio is 0.80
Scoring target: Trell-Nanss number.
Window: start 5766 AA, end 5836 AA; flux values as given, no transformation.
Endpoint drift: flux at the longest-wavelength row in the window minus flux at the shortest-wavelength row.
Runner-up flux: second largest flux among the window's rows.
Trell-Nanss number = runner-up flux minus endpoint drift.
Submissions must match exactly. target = 8.1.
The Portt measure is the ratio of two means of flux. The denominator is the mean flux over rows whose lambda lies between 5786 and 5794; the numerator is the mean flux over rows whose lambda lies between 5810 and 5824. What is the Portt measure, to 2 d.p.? 1.06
